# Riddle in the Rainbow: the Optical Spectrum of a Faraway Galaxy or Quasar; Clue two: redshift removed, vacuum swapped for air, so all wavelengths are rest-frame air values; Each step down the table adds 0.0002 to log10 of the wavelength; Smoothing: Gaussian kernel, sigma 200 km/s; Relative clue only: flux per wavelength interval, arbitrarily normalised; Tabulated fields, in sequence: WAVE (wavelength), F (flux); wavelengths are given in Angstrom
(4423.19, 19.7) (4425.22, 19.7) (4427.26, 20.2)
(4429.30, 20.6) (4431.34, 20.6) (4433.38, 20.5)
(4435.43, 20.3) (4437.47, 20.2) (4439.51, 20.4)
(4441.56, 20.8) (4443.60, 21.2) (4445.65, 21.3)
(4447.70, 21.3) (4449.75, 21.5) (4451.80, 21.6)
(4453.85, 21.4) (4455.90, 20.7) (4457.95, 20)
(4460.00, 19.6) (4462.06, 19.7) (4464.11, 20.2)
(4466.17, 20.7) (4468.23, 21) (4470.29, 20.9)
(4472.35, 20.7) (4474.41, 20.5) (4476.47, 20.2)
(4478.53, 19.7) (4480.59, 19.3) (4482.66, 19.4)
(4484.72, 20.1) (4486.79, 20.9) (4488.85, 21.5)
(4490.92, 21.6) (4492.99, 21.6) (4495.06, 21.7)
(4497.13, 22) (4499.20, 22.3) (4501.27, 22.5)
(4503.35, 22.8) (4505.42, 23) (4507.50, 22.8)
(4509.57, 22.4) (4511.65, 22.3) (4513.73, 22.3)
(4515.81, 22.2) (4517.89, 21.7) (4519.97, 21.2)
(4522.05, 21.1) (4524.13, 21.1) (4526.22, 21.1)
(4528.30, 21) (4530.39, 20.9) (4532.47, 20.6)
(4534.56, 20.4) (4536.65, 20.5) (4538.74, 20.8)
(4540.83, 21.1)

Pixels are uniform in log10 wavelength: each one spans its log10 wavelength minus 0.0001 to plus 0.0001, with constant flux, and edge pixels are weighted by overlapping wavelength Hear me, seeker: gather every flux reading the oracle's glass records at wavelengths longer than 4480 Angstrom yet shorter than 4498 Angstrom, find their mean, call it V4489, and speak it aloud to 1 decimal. 20.9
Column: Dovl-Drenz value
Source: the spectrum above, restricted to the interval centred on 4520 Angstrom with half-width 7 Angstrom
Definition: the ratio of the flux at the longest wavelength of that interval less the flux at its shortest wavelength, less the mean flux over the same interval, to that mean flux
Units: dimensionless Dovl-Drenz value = -1.06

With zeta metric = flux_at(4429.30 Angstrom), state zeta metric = 20.6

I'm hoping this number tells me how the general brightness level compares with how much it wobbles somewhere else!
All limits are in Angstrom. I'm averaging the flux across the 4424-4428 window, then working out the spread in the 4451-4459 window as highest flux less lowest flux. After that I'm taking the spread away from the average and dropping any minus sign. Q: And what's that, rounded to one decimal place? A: 18.3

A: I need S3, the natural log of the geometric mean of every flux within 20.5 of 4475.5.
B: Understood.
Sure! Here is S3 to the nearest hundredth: 3.02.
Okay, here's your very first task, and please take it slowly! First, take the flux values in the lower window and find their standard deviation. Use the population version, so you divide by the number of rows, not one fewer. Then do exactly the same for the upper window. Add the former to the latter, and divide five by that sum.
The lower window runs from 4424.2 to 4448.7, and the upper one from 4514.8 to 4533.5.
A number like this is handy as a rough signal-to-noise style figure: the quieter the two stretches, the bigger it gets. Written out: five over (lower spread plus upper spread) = 5.5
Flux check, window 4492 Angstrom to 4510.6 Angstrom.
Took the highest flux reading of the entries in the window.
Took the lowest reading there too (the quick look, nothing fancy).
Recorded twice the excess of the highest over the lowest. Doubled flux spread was 2.8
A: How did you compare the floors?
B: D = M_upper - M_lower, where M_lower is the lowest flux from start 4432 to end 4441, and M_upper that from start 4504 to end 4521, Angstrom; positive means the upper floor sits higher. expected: 1.0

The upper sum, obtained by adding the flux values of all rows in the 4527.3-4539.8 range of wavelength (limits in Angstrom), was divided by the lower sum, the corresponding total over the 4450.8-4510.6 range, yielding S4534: 0.2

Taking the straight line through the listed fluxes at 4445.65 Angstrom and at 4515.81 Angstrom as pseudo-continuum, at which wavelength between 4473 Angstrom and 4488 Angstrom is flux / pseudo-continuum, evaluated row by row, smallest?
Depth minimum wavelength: 4480.59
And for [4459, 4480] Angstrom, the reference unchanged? 4478.53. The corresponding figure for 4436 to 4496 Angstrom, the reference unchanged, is 4480.59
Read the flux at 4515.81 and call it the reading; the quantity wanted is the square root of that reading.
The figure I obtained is 4.71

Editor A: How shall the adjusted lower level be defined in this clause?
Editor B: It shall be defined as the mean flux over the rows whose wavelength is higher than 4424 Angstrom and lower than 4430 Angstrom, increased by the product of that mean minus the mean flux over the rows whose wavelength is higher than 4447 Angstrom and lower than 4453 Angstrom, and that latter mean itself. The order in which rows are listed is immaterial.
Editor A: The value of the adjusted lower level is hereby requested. -8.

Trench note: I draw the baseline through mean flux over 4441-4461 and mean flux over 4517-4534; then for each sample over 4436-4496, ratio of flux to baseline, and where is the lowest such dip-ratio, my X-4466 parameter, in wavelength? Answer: 4480.59 Angstrom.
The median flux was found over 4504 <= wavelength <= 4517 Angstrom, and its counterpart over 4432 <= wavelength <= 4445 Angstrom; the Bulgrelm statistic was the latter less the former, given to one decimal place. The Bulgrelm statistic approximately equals -1.9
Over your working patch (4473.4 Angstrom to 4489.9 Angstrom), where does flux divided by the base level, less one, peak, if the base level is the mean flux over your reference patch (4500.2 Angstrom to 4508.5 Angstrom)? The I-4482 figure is 4488.85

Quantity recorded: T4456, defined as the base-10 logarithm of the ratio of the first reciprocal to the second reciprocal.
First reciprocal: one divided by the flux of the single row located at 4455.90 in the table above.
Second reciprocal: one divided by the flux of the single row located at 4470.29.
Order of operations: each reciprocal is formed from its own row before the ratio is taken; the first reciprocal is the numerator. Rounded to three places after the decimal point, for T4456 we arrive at 0.004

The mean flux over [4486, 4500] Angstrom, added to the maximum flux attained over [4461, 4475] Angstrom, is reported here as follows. 42.7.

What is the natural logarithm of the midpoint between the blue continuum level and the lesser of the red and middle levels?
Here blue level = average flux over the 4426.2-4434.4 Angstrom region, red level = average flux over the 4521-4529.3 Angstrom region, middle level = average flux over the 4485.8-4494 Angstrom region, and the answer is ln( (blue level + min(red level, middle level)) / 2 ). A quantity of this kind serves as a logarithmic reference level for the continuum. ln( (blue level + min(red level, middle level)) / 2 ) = 3.03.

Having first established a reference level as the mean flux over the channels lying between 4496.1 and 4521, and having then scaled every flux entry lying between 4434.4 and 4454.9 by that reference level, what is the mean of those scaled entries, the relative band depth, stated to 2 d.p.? 0.94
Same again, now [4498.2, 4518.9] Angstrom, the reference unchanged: 1.01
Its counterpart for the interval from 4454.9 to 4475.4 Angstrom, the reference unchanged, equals 0.92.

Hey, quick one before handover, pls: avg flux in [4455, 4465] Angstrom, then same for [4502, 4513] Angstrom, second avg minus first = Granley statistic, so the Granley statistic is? 2.6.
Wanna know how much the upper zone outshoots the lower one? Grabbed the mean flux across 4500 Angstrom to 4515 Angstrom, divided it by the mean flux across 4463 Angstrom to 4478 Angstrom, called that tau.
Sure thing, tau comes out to 1.10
